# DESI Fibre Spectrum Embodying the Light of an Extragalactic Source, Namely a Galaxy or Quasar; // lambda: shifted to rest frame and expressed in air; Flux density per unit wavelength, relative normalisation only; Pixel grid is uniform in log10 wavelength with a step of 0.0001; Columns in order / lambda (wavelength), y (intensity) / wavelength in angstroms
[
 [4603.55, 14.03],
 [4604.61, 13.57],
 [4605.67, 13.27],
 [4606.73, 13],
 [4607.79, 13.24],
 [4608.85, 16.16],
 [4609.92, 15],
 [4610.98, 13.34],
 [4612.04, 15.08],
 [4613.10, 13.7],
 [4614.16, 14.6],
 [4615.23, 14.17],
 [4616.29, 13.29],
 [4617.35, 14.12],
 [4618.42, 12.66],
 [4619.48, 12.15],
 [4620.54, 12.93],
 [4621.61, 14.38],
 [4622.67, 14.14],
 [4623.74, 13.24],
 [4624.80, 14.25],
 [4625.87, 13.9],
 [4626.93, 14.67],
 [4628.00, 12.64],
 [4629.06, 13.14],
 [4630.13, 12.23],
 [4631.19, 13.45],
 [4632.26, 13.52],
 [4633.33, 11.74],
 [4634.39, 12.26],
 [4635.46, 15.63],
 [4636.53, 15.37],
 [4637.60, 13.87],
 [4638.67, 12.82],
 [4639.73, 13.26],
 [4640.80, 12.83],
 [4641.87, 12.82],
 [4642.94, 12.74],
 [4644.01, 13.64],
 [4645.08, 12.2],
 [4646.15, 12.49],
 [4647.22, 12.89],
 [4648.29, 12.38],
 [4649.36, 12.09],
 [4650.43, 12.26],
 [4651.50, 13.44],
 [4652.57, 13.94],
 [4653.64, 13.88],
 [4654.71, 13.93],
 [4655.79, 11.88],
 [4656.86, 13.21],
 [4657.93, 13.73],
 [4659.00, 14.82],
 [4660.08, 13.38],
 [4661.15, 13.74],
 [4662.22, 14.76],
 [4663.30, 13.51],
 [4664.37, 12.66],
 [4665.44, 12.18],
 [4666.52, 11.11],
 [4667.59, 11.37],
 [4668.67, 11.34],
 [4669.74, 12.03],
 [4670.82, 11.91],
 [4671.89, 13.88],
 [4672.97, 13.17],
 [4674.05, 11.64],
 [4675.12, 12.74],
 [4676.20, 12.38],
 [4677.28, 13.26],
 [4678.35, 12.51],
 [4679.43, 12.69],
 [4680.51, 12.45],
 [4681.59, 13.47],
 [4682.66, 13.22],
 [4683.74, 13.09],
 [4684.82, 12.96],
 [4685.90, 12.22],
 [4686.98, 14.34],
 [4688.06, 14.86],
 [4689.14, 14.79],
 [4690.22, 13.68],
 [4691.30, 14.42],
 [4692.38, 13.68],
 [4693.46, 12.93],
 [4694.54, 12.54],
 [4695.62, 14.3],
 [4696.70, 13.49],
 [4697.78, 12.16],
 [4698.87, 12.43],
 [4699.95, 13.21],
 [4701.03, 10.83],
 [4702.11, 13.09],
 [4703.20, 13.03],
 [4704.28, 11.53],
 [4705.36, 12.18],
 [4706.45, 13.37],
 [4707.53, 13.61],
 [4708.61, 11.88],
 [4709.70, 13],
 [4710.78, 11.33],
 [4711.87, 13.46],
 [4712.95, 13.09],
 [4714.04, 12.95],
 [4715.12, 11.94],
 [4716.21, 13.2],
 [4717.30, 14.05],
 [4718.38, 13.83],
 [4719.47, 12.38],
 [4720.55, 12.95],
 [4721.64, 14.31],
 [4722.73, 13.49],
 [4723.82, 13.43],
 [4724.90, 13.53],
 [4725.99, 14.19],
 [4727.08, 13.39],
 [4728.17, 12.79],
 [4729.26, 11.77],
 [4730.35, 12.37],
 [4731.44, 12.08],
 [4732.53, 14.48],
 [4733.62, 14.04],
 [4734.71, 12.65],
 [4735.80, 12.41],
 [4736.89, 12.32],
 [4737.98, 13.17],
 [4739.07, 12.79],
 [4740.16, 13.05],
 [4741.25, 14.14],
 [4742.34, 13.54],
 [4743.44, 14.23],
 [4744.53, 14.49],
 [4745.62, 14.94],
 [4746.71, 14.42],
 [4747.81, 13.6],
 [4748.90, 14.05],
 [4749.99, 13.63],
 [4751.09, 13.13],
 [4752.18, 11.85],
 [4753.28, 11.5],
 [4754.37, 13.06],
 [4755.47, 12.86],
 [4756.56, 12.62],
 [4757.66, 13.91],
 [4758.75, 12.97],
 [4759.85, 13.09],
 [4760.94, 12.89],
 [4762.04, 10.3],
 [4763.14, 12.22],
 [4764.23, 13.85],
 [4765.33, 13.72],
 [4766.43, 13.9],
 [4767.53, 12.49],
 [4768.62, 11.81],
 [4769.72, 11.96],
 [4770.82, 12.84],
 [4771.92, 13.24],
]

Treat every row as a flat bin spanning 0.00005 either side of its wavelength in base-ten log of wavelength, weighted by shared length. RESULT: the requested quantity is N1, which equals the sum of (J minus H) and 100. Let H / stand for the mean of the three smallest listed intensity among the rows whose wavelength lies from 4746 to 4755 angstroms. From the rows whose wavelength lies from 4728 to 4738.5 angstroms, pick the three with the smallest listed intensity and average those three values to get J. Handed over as 100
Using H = 12.1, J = 12.1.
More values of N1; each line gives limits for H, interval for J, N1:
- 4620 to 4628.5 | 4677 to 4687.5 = 99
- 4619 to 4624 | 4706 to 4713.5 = 99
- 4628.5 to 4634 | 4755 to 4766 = 99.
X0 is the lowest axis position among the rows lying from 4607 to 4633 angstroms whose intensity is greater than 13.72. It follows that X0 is 4608.85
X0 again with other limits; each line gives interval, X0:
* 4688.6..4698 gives 4689.14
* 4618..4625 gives 4621.61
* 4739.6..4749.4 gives 4741.25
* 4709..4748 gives 4717.30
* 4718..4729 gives 4718.38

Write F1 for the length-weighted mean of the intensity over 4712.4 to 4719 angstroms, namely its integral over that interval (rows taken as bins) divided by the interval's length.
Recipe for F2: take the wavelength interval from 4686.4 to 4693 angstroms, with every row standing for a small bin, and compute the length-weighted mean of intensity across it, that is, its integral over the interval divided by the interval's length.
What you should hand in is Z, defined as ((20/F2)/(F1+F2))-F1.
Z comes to -13.1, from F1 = 13.2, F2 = 14.3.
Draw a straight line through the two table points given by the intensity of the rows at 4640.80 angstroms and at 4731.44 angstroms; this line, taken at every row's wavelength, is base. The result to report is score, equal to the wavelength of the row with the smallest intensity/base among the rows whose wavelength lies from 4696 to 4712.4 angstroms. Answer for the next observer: 4701.03 angstroms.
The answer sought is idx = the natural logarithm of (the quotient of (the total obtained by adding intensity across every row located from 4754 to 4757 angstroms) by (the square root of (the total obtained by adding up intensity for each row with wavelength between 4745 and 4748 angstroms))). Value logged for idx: 1.77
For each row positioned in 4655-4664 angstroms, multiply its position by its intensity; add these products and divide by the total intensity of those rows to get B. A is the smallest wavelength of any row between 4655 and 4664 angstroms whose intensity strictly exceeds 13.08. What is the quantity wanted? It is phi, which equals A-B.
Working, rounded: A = 4656.86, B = 4659.6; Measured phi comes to -2.8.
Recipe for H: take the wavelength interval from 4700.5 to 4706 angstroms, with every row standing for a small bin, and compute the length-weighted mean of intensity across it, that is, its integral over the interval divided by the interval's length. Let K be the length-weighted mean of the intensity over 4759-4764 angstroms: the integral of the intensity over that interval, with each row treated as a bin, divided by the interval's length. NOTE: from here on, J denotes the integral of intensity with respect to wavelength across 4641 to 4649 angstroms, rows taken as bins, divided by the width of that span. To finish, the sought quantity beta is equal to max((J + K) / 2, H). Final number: 12.5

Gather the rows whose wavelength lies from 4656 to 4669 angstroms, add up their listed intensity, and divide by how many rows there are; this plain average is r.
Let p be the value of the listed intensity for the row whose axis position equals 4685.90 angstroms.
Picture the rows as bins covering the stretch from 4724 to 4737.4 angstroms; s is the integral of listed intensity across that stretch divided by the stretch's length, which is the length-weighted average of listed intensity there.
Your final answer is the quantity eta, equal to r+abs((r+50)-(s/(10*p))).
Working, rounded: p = 12.22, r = 13.0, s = 13.0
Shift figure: 75.9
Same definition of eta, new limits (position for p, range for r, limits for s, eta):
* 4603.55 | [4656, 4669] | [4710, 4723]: 75.9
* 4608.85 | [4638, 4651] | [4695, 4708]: 75.3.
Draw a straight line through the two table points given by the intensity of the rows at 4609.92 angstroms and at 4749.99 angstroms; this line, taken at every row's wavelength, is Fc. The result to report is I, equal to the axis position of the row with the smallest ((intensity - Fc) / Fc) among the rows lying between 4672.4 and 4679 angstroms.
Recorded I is 4674.05 angstroms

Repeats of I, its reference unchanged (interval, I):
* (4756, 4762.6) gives 4762.04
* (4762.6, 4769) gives 4768.62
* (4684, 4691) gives 4685.90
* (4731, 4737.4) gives 4731.44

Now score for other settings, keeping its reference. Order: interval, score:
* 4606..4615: 4606.73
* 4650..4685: 4666.52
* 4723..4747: 4729.26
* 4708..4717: 4710.78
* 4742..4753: 4752.18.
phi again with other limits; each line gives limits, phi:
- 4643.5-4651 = -3.2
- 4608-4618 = -4.2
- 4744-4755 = -4.7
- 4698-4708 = -3.3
